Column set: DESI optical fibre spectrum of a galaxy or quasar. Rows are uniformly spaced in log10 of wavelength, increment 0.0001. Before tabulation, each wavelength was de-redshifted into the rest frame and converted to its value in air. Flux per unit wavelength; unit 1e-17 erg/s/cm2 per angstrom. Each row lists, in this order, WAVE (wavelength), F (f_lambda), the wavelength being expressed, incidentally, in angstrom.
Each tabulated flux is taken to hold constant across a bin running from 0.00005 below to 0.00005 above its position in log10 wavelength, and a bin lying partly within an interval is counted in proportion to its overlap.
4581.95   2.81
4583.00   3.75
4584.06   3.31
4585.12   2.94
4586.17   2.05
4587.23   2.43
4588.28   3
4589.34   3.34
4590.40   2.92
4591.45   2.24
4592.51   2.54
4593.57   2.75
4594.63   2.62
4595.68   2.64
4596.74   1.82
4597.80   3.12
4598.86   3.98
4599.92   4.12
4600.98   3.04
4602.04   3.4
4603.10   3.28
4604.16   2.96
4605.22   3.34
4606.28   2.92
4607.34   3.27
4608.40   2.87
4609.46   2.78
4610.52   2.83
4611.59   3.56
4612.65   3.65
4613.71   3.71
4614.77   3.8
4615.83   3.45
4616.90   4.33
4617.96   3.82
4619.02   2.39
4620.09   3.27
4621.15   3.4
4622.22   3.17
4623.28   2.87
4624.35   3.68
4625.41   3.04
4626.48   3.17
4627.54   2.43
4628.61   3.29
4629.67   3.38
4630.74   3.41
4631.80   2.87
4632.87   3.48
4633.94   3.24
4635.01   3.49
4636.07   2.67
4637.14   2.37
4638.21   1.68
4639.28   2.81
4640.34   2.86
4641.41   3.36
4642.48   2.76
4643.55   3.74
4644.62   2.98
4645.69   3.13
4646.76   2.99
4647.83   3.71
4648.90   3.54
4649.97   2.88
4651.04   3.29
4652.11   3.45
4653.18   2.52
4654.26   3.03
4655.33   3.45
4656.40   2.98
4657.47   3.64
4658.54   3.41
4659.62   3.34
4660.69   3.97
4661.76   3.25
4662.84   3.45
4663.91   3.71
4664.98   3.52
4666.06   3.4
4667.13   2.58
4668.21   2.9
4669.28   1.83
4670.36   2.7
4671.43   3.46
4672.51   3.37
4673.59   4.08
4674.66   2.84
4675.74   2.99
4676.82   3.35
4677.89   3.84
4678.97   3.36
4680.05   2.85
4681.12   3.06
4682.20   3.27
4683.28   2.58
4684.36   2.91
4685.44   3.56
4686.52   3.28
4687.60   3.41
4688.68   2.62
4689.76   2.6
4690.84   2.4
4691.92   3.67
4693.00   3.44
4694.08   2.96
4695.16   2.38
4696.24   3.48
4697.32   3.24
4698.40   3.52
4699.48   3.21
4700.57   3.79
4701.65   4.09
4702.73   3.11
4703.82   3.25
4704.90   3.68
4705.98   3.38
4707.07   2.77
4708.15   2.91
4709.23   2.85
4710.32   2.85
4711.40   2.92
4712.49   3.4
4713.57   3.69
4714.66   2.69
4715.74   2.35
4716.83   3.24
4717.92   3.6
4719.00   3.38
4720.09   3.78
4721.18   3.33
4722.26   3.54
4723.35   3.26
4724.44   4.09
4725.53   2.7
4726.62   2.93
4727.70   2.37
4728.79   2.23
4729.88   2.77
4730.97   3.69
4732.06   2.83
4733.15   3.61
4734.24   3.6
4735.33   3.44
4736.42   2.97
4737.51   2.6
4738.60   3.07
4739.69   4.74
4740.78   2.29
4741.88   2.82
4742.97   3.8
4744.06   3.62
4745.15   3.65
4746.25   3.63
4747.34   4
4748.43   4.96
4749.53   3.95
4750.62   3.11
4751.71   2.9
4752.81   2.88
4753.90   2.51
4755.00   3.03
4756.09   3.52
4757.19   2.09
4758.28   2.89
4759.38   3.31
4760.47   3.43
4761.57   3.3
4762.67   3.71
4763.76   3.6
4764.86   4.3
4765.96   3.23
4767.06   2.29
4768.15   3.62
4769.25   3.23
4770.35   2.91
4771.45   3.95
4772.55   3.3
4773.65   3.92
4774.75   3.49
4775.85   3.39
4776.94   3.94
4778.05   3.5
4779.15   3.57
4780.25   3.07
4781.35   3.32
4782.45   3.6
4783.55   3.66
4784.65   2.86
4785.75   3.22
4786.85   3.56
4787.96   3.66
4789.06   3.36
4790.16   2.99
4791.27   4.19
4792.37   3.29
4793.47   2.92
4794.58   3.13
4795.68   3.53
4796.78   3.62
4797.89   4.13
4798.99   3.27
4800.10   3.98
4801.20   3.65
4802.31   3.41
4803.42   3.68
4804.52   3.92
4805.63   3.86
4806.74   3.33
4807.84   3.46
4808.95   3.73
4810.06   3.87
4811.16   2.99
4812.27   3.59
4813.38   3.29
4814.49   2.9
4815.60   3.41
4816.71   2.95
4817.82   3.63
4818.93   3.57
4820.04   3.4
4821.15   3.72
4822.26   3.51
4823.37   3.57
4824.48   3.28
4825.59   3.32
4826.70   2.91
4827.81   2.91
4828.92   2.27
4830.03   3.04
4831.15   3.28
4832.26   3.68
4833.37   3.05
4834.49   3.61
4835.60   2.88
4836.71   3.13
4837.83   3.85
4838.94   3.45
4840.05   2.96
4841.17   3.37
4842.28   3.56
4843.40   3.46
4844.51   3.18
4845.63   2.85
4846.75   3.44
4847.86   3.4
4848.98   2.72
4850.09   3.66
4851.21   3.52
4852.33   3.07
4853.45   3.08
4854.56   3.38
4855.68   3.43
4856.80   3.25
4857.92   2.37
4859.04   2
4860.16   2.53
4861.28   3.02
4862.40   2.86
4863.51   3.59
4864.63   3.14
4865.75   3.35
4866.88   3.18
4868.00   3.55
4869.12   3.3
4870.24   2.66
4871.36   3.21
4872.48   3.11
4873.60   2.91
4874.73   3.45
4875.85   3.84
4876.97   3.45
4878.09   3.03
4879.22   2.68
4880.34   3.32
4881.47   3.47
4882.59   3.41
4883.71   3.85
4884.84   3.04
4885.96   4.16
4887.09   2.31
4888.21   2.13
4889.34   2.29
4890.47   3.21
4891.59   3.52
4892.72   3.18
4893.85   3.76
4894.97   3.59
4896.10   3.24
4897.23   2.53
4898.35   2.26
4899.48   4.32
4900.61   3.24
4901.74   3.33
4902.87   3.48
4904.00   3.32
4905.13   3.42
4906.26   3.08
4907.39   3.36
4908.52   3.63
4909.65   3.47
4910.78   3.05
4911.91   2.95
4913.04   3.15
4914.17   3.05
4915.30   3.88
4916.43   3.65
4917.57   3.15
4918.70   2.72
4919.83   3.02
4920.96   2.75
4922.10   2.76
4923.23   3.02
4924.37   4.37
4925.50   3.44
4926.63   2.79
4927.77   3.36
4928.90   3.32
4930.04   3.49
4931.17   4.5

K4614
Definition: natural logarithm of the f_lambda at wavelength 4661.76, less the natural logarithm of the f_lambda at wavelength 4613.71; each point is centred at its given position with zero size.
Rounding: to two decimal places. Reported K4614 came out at -0.13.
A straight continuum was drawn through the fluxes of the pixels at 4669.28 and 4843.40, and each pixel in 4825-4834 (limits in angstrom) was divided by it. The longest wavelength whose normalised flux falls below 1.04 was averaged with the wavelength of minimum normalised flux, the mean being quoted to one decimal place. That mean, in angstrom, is 4831.1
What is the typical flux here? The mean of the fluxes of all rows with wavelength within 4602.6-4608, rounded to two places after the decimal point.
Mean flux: 3.15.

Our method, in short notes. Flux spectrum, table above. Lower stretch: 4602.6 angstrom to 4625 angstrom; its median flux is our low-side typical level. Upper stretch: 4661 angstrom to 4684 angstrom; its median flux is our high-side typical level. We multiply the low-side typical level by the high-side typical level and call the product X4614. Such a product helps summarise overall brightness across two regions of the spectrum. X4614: 10.7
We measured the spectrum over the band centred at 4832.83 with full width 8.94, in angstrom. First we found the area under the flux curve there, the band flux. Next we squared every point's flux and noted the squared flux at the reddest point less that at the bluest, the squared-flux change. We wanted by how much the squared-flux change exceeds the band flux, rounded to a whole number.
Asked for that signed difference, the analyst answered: -23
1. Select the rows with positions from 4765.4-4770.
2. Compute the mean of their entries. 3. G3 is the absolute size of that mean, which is 3.09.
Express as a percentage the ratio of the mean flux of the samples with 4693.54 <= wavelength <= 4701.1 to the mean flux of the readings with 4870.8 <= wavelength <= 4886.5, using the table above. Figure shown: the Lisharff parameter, 96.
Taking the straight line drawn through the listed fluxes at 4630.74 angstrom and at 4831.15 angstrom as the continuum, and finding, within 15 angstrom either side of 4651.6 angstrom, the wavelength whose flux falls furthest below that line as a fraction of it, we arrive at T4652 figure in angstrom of 4638.21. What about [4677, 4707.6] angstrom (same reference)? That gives 4695.16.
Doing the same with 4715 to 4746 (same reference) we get 4728.79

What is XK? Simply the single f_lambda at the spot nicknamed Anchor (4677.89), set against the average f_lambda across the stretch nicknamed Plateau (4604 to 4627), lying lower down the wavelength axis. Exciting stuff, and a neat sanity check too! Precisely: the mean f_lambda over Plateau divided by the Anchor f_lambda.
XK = 0.86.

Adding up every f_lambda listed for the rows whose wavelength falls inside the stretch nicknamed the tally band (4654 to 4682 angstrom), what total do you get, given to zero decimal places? 84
